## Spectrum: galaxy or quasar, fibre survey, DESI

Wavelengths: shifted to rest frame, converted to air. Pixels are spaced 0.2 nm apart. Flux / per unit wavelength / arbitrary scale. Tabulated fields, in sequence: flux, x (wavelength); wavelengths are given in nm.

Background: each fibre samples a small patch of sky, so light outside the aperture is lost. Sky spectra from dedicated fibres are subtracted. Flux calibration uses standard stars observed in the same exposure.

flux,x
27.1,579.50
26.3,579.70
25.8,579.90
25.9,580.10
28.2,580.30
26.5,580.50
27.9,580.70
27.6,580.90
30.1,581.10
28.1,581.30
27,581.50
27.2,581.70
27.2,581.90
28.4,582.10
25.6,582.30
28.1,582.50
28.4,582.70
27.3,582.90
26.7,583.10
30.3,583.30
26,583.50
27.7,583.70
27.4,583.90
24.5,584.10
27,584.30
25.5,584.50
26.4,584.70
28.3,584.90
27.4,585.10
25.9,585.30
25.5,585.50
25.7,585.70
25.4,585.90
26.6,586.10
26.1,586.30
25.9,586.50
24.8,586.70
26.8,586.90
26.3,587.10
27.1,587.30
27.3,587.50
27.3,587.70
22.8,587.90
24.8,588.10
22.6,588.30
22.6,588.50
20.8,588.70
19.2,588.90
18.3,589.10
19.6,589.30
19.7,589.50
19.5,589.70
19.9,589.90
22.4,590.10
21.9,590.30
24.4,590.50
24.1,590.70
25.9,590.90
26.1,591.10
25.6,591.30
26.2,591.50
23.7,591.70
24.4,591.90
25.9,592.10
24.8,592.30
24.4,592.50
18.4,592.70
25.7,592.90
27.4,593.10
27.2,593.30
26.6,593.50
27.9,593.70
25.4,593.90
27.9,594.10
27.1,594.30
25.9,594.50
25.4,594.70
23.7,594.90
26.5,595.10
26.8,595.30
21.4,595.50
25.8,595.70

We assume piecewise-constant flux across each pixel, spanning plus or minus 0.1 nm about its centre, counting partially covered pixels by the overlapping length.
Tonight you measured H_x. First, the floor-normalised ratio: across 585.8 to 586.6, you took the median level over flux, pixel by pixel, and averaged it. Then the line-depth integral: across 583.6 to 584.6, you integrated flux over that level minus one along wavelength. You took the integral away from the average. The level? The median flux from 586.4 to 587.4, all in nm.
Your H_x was 1.01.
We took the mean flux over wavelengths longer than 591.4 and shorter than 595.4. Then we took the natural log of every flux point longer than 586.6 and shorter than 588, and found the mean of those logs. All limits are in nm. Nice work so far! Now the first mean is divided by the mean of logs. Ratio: 7.8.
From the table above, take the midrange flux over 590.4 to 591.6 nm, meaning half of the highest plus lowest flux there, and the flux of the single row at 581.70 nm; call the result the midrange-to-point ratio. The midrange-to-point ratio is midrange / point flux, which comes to 0.92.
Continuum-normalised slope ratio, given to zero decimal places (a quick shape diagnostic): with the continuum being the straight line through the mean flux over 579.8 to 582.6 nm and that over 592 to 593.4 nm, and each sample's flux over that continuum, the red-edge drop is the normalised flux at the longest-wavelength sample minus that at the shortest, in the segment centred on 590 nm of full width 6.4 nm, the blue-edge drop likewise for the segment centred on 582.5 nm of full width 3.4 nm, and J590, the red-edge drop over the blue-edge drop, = -1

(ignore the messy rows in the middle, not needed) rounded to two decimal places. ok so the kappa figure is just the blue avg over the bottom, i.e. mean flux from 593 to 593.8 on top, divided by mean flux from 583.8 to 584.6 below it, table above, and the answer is 1.05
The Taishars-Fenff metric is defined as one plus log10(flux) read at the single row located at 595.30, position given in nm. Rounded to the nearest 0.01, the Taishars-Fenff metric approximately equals 2.43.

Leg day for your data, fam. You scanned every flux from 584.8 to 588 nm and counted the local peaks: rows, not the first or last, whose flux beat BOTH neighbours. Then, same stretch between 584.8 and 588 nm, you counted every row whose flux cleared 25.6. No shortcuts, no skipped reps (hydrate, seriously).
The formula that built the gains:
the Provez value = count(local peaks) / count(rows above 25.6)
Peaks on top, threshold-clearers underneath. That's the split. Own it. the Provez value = 0.25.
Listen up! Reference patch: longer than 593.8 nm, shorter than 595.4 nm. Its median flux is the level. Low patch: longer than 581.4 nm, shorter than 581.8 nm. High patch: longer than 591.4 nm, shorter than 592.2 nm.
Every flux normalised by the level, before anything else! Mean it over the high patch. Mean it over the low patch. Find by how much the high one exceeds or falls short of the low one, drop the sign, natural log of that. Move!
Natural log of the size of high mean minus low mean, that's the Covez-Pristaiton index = -2.55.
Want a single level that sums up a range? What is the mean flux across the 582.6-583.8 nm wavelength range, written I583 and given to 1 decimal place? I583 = 27.7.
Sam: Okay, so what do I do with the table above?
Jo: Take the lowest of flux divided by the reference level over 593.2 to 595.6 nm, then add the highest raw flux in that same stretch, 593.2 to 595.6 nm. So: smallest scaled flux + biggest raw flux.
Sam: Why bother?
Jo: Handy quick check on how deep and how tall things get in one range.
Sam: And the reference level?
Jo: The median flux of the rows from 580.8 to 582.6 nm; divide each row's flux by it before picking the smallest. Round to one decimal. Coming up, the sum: 28.7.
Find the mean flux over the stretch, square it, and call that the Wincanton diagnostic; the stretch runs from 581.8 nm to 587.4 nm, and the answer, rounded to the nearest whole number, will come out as 714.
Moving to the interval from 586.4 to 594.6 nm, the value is 588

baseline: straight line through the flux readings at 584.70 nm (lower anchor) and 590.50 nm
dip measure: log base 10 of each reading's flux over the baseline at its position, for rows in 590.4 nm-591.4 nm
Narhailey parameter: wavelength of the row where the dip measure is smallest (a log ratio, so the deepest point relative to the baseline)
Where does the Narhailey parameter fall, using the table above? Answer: 590.70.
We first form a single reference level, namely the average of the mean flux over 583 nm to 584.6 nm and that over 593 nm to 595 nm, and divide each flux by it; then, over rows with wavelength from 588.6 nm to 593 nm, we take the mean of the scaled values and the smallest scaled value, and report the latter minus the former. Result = -0.17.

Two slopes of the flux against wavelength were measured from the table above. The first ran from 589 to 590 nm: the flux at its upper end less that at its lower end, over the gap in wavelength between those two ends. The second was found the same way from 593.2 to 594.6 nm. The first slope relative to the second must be -1.8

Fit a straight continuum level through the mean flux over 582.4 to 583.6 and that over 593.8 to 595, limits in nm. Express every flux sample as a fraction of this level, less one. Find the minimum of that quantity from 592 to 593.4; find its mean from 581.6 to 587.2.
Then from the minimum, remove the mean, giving -0.27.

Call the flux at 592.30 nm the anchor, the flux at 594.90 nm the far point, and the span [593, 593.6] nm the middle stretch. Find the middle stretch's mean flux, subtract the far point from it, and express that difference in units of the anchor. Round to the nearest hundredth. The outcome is 0.14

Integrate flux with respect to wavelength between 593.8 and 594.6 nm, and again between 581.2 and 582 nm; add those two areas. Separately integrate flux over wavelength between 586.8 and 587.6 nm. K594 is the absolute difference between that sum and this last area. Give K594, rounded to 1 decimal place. 21.7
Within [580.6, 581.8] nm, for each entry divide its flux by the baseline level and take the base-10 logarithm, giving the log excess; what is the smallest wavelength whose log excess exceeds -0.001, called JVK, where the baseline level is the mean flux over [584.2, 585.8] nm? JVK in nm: 580.70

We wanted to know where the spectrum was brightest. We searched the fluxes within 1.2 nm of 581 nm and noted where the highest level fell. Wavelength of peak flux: 581.10 nm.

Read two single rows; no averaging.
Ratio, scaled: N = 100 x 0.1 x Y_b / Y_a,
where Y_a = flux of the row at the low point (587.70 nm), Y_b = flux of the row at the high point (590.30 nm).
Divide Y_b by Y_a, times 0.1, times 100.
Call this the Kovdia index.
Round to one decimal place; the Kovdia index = 8.0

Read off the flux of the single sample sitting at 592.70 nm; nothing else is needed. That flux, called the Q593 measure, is 18.4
